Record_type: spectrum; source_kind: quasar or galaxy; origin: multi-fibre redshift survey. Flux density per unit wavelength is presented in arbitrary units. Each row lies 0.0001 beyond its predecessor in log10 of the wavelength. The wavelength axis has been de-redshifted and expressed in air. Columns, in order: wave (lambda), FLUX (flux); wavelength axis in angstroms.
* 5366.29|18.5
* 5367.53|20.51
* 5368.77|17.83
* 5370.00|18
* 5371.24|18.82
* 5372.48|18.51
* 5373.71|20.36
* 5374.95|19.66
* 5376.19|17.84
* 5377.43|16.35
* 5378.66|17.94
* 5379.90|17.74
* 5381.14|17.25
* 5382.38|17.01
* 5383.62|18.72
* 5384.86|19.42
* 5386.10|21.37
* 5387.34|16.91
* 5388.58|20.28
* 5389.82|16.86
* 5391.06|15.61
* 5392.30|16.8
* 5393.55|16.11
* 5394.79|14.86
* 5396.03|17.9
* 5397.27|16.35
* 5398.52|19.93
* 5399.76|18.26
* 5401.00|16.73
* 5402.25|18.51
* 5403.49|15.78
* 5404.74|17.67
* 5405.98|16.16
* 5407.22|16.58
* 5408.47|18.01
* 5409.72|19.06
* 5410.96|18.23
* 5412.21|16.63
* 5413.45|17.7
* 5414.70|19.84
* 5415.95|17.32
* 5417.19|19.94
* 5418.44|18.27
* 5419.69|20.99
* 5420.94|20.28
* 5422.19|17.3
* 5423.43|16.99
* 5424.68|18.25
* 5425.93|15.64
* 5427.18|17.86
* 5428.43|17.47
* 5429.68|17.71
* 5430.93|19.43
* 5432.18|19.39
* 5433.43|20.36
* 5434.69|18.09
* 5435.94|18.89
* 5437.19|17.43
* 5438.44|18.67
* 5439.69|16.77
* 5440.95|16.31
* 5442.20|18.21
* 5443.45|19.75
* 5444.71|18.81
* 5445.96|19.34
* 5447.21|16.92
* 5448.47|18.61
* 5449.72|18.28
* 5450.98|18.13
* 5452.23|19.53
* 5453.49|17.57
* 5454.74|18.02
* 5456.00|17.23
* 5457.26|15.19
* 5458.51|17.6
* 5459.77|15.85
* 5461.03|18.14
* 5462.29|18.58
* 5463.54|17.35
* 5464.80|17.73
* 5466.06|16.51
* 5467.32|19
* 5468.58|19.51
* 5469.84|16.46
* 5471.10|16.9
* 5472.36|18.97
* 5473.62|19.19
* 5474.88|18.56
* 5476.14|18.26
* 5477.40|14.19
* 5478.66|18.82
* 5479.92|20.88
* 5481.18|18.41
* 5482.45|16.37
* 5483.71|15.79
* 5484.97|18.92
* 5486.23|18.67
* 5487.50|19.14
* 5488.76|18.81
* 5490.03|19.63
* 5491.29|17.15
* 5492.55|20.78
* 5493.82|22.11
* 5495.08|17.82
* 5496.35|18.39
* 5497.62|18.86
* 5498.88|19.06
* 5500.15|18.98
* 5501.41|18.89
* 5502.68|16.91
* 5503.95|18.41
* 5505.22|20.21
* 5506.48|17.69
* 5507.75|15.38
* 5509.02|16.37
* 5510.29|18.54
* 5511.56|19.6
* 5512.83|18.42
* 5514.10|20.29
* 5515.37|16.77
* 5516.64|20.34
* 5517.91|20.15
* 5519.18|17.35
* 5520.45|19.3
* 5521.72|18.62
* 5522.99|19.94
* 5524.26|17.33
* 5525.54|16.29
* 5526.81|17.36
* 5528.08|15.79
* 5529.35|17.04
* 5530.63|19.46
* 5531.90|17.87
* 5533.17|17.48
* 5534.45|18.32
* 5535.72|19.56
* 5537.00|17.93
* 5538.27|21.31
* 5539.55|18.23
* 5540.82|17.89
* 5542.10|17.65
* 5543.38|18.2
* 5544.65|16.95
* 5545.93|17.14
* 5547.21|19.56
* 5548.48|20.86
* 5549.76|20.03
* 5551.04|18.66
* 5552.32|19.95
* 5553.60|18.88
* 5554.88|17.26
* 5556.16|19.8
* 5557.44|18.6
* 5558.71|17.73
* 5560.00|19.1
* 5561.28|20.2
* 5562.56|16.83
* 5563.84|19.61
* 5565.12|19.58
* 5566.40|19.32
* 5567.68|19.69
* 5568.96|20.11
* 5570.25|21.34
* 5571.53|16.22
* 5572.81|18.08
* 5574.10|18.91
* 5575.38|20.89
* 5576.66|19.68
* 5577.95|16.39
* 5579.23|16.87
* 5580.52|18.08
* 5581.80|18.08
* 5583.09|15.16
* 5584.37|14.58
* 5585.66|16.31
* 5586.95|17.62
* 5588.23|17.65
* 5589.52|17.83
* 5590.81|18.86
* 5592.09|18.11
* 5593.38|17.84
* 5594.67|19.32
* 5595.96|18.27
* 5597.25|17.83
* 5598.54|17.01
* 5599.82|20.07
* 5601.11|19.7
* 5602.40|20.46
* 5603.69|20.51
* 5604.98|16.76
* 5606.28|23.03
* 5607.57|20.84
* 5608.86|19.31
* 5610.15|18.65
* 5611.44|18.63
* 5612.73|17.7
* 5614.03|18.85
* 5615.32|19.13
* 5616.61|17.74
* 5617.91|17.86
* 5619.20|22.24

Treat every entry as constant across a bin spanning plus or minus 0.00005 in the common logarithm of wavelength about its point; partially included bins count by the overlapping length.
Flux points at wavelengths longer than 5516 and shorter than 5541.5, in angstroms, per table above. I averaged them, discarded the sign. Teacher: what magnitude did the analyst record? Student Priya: 18.4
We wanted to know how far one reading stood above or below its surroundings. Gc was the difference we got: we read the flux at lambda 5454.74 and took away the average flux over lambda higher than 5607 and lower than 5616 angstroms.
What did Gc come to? -1.0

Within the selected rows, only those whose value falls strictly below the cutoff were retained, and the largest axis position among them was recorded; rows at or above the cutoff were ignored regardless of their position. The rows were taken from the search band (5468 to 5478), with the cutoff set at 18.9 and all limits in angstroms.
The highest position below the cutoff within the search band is 5477.40 angstroms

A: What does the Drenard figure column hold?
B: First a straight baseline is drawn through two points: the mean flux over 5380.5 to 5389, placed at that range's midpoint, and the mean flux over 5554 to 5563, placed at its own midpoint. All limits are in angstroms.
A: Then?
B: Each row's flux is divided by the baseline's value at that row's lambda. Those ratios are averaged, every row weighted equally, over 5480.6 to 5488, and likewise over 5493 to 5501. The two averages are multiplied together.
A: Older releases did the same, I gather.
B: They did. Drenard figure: 0.99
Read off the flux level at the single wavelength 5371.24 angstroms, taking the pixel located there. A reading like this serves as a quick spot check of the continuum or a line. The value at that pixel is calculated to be 18.82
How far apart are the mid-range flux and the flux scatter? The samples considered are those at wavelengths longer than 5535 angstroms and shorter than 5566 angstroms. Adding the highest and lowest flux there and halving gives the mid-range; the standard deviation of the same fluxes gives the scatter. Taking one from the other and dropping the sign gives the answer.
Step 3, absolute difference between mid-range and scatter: 17.8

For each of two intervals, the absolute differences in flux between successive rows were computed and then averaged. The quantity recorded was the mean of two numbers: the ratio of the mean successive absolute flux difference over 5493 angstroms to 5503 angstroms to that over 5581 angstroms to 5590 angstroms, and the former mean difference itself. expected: 1.0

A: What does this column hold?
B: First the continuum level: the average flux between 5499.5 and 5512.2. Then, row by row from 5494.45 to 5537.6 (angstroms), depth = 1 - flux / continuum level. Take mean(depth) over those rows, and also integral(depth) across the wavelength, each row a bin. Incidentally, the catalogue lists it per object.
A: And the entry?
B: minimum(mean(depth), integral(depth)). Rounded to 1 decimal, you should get -0.4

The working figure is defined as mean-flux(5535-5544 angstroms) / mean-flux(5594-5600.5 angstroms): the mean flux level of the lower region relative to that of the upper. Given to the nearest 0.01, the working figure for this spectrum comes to 1.01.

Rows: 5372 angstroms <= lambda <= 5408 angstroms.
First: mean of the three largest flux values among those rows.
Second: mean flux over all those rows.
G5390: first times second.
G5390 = 366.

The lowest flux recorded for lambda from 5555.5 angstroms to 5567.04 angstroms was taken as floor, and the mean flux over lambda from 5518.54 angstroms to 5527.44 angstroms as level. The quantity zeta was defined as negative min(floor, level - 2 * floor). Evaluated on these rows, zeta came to 16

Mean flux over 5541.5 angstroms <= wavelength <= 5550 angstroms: 18.6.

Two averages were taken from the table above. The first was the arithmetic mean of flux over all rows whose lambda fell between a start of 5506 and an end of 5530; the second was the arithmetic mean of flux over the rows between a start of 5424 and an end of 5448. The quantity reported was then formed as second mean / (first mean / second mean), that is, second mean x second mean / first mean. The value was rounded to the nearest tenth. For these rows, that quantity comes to 18.3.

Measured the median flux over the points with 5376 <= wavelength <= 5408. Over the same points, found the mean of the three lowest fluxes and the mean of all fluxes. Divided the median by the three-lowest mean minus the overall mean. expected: -8.2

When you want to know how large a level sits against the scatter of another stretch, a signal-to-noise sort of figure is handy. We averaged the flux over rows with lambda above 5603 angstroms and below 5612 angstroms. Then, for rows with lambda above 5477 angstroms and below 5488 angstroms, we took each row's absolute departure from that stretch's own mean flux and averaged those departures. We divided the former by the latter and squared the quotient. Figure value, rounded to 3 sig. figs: 144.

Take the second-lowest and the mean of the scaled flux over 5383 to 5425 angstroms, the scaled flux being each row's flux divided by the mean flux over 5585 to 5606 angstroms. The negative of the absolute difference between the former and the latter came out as -0.126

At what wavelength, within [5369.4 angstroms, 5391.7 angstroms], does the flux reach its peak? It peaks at 5386.10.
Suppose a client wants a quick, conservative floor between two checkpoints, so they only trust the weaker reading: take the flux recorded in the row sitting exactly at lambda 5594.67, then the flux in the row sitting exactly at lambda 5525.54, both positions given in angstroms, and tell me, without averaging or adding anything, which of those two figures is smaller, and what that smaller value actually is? 16.3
